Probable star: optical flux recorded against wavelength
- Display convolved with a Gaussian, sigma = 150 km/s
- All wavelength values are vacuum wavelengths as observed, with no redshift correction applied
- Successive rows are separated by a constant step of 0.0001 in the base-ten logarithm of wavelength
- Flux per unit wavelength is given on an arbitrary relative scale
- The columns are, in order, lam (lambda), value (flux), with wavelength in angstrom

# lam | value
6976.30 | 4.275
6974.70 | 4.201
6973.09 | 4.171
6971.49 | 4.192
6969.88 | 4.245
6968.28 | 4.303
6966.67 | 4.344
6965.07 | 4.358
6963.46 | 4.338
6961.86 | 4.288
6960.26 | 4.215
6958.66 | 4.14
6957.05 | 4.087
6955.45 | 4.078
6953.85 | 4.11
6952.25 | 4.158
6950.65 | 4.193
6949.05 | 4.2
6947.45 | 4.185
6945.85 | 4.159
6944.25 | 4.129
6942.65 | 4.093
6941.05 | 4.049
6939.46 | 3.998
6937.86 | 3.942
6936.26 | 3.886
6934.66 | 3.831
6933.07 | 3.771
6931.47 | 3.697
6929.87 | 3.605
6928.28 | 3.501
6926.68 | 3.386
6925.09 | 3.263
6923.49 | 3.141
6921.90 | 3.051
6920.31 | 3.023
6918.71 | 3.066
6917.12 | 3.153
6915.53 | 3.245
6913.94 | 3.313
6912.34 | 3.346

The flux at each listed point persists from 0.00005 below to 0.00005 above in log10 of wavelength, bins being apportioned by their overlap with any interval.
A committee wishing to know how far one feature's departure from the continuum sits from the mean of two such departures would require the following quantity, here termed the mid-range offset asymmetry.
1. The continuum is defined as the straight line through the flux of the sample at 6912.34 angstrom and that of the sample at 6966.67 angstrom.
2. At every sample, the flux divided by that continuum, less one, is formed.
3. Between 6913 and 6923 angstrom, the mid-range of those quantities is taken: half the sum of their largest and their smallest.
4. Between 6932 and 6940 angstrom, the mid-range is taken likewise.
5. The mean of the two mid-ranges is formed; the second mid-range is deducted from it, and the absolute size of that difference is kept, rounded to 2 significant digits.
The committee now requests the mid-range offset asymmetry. 0.051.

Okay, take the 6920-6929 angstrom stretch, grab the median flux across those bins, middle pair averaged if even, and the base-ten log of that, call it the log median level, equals 0.505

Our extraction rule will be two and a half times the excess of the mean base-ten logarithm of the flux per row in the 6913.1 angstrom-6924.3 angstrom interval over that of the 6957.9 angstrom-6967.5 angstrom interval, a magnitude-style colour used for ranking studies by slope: -0.34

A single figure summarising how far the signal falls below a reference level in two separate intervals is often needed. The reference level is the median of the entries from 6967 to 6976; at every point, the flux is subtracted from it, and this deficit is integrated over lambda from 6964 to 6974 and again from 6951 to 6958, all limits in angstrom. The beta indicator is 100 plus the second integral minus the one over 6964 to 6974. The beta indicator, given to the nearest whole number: 101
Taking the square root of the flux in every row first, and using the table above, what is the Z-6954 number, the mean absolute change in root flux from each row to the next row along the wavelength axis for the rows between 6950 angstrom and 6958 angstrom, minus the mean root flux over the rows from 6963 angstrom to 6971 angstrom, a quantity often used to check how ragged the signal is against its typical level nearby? -2.07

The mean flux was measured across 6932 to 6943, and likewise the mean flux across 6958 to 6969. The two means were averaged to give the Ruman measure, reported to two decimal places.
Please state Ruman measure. 4.11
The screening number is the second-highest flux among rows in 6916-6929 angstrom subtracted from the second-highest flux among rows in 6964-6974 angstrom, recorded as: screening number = 0.96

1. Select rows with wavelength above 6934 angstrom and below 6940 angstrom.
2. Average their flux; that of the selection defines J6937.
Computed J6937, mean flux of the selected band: 3.9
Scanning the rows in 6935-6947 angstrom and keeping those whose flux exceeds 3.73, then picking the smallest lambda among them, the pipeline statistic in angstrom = 6936.26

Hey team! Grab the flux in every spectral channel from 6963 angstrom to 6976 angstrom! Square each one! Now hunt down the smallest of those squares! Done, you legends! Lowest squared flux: 17.4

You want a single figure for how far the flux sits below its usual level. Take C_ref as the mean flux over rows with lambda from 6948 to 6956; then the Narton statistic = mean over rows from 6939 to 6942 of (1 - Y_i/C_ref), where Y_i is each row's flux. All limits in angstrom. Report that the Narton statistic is 0.03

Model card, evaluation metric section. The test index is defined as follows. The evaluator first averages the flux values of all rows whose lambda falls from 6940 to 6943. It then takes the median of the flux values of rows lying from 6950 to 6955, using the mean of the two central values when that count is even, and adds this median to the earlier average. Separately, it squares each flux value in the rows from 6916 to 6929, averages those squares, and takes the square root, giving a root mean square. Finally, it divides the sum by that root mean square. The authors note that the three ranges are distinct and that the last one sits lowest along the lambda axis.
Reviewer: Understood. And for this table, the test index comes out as 2.57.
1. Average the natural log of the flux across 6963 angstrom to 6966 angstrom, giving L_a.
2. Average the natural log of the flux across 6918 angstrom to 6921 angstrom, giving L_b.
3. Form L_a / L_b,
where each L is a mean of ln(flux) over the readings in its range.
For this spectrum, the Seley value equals 1.32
